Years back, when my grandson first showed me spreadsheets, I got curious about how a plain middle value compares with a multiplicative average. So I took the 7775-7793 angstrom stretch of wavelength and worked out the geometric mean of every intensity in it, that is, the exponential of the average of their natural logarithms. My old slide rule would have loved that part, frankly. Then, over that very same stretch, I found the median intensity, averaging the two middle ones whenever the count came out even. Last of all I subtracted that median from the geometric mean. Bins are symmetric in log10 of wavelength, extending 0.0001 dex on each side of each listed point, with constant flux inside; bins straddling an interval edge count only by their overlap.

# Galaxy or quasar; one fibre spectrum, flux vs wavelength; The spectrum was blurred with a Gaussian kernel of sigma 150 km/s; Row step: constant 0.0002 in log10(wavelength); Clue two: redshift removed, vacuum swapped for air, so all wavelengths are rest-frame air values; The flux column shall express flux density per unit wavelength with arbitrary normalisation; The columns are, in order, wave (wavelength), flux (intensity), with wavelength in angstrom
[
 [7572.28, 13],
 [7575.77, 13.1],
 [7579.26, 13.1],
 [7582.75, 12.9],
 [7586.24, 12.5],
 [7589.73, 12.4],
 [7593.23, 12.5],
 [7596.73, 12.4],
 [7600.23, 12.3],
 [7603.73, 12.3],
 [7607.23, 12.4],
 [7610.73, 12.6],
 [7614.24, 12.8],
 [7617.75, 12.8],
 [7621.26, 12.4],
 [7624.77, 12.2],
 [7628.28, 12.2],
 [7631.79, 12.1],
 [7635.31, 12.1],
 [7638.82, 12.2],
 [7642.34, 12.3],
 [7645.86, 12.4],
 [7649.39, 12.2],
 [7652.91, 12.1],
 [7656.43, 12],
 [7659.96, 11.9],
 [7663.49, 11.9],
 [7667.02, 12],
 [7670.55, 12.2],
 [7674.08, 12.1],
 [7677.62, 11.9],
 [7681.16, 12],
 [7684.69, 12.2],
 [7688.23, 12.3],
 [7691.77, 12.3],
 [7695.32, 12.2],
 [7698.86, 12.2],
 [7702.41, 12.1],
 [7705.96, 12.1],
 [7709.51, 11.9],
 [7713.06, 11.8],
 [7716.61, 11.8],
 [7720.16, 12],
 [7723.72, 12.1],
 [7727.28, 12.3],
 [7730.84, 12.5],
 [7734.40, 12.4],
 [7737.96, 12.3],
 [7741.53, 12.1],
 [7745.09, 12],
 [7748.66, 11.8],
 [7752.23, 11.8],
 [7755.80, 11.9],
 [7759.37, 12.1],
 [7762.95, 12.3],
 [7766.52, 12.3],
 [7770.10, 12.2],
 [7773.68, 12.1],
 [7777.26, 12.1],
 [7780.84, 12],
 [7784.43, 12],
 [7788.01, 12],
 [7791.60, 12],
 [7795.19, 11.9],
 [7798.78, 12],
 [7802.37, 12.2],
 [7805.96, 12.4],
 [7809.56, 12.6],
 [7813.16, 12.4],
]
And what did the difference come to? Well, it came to 0.020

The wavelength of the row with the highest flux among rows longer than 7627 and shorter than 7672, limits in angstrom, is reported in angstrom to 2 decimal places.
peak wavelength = 7645.86 angstrom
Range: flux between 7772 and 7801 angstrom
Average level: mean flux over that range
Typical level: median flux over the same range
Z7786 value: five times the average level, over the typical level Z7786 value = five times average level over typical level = 5.01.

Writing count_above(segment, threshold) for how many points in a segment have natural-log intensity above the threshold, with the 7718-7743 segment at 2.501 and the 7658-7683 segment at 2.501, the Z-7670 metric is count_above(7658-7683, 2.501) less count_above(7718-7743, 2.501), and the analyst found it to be -3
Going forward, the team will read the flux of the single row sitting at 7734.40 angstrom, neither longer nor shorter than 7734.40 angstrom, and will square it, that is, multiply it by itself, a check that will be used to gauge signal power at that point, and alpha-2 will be 153.8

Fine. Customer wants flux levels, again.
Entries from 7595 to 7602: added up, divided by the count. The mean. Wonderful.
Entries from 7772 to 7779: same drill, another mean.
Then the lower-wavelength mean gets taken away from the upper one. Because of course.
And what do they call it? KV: -0.25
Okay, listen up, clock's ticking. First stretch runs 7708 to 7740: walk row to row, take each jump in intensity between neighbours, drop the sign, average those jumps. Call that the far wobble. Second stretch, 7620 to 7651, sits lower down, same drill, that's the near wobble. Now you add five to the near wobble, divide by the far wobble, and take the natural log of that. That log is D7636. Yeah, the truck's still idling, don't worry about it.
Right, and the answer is 3.71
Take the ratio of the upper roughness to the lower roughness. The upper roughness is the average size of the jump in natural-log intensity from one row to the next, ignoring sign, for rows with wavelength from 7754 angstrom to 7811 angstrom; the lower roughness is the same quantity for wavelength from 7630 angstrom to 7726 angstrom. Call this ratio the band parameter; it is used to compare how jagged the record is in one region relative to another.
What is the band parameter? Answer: 0.99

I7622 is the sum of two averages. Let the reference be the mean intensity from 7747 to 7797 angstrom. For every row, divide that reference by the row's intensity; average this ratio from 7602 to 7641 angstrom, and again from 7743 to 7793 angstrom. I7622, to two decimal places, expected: 1.97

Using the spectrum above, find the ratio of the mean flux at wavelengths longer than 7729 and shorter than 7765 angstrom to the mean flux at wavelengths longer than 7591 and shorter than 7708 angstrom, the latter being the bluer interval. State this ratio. 0.99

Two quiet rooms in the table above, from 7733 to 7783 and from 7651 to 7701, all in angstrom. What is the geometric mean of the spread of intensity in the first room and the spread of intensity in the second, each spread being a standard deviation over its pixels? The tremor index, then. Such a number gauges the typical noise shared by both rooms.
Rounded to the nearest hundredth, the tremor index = 0.16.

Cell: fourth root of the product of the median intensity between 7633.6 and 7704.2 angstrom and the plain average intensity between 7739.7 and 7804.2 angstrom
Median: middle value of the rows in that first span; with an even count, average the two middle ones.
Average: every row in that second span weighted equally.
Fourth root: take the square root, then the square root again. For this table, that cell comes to 3.48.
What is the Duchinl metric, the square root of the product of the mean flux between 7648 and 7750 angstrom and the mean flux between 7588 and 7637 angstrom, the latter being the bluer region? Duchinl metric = 12.24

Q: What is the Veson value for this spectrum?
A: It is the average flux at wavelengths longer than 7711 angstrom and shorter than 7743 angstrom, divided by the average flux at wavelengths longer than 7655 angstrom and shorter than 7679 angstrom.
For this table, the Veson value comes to 1.012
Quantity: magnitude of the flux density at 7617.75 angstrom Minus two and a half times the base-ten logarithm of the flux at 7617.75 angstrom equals -2.77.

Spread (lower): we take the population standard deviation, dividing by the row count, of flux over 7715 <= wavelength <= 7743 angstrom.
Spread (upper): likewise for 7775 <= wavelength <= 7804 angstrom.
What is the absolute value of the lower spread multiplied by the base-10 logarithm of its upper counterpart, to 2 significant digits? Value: 0.23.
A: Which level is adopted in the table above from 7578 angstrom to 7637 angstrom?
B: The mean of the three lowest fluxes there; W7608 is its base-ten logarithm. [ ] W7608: 1.084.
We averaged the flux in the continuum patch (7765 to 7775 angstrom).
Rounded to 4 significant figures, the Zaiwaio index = 12.20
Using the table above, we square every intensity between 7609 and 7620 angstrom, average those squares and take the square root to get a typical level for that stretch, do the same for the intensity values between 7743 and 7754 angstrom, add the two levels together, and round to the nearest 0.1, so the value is 24.6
